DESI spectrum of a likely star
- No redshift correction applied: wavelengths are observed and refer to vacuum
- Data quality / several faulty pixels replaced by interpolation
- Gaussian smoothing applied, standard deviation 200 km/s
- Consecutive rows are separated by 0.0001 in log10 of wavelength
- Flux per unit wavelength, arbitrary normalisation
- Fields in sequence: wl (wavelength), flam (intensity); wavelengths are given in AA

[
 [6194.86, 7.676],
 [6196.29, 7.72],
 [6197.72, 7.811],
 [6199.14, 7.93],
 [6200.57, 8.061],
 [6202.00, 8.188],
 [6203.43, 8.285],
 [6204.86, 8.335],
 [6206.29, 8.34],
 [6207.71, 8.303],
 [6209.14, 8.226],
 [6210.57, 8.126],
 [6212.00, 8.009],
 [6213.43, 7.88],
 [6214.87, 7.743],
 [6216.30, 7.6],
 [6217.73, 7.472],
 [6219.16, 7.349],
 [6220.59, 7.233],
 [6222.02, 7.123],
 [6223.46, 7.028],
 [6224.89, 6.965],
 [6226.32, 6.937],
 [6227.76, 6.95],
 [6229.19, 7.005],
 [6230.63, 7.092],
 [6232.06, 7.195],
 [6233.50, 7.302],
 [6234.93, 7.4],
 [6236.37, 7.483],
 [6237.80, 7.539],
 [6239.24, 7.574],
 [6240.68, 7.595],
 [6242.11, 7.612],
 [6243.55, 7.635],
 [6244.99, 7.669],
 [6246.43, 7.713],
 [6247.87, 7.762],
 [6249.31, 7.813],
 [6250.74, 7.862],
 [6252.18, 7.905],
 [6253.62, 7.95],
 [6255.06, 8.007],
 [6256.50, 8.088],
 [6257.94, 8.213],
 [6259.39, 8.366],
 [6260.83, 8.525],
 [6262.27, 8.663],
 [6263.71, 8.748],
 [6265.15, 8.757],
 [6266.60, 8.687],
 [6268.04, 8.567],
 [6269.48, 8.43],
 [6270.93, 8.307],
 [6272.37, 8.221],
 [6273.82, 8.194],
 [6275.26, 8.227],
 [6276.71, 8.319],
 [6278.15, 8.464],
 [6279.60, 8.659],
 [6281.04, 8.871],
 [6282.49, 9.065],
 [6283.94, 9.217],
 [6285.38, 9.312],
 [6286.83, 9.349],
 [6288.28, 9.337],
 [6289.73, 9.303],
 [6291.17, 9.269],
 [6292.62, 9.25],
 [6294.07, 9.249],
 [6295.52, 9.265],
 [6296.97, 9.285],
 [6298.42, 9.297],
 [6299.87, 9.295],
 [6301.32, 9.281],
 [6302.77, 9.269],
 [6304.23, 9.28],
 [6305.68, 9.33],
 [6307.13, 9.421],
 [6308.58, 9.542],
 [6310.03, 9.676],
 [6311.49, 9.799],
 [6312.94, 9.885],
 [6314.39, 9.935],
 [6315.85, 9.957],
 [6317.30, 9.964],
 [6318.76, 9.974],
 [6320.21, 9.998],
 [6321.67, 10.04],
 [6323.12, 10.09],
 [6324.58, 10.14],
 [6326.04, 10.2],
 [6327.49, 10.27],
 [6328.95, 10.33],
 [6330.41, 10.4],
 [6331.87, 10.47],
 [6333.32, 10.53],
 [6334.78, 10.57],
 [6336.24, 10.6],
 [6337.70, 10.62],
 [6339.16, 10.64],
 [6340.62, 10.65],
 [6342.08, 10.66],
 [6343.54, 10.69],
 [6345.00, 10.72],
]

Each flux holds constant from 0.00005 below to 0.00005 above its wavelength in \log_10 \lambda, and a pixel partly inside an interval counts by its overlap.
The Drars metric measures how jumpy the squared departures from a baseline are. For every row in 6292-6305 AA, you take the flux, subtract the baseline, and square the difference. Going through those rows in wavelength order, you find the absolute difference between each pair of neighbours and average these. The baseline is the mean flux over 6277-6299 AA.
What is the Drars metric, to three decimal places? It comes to 0.003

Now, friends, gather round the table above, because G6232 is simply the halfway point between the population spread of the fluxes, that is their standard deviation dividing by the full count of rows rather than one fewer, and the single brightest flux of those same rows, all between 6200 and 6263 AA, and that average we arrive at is 4.56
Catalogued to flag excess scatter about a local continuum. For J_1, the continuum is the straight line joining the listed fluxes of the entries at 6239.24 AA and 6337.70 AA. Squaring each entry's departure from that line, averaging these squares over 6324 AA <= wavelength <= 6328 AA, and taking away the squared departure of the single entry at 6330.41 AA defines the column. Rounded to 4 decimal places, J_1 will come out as 0.0034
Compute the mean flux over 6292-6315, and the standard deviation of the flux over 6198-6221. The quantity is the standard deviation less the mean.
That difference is -9.1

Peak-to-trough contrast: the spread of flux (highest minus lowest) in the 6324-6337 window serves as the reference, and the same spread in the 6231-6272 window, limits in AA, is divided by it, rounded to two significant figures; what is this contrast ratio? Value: 3.4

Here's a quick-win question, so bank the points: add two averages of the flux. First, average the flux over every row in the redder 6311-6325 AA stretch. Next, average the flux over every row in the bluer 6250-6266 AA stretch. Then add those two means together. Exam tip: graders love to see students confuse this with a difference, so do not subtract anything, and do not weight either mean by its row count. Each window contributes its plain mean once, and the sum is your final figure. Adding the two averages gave 18.3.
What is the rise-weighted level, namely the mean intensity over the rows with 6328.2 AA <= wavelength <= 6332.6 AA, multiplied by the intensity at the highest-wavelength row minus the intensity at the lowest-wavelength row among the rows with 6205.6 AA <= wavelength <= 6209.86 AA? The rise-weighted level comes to -1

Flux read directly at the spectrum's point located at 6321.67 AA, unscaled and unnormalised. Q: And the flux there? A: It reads 10.04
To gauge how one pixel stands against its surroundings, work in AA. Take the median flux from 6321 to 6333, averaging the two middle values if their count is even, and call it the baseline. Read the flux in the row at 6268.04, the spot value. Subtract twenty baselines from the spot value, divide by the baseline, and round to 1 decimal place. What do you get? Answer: -19.2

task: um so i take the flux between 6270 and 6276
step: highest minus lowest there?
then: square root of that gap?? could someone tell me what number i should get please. 0.34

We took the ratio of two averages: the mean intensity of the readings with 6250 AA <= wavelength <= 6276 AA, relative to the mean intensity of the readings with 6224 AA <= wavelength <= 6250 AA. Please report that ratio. 1.12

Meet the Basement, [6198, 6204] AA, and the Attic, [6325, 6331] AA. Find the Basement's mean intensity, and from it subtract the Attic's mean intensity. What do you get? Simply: -2.2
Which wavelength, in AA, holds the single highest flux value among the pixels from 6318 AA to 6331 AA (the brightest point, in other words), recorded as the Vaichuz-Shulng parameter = 6330.41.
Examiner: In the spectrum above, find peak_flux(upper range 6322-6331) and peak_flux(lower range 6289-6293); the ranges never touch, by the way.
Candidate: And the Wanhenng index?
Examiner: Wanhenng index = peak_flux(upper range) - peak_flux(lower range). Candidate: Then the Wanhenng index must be 1.1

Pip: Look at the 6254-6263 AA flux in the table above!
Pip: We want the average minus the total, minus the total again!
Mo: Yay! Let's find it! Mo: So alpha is -91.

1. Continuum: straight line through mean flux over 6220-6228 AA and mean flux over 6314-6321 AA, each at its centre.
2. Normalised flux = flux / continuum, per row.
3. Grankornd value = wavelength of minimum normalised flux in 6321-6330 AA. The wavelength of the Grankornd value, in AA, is 6321.67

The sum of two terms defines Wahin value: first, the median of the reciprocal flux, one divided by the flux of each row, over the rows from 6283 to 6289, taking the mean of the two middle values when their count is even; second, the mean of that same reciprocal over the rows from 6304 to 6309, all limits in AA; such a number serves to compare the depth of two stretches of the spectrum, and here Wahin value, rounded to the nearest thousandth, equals 0.214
